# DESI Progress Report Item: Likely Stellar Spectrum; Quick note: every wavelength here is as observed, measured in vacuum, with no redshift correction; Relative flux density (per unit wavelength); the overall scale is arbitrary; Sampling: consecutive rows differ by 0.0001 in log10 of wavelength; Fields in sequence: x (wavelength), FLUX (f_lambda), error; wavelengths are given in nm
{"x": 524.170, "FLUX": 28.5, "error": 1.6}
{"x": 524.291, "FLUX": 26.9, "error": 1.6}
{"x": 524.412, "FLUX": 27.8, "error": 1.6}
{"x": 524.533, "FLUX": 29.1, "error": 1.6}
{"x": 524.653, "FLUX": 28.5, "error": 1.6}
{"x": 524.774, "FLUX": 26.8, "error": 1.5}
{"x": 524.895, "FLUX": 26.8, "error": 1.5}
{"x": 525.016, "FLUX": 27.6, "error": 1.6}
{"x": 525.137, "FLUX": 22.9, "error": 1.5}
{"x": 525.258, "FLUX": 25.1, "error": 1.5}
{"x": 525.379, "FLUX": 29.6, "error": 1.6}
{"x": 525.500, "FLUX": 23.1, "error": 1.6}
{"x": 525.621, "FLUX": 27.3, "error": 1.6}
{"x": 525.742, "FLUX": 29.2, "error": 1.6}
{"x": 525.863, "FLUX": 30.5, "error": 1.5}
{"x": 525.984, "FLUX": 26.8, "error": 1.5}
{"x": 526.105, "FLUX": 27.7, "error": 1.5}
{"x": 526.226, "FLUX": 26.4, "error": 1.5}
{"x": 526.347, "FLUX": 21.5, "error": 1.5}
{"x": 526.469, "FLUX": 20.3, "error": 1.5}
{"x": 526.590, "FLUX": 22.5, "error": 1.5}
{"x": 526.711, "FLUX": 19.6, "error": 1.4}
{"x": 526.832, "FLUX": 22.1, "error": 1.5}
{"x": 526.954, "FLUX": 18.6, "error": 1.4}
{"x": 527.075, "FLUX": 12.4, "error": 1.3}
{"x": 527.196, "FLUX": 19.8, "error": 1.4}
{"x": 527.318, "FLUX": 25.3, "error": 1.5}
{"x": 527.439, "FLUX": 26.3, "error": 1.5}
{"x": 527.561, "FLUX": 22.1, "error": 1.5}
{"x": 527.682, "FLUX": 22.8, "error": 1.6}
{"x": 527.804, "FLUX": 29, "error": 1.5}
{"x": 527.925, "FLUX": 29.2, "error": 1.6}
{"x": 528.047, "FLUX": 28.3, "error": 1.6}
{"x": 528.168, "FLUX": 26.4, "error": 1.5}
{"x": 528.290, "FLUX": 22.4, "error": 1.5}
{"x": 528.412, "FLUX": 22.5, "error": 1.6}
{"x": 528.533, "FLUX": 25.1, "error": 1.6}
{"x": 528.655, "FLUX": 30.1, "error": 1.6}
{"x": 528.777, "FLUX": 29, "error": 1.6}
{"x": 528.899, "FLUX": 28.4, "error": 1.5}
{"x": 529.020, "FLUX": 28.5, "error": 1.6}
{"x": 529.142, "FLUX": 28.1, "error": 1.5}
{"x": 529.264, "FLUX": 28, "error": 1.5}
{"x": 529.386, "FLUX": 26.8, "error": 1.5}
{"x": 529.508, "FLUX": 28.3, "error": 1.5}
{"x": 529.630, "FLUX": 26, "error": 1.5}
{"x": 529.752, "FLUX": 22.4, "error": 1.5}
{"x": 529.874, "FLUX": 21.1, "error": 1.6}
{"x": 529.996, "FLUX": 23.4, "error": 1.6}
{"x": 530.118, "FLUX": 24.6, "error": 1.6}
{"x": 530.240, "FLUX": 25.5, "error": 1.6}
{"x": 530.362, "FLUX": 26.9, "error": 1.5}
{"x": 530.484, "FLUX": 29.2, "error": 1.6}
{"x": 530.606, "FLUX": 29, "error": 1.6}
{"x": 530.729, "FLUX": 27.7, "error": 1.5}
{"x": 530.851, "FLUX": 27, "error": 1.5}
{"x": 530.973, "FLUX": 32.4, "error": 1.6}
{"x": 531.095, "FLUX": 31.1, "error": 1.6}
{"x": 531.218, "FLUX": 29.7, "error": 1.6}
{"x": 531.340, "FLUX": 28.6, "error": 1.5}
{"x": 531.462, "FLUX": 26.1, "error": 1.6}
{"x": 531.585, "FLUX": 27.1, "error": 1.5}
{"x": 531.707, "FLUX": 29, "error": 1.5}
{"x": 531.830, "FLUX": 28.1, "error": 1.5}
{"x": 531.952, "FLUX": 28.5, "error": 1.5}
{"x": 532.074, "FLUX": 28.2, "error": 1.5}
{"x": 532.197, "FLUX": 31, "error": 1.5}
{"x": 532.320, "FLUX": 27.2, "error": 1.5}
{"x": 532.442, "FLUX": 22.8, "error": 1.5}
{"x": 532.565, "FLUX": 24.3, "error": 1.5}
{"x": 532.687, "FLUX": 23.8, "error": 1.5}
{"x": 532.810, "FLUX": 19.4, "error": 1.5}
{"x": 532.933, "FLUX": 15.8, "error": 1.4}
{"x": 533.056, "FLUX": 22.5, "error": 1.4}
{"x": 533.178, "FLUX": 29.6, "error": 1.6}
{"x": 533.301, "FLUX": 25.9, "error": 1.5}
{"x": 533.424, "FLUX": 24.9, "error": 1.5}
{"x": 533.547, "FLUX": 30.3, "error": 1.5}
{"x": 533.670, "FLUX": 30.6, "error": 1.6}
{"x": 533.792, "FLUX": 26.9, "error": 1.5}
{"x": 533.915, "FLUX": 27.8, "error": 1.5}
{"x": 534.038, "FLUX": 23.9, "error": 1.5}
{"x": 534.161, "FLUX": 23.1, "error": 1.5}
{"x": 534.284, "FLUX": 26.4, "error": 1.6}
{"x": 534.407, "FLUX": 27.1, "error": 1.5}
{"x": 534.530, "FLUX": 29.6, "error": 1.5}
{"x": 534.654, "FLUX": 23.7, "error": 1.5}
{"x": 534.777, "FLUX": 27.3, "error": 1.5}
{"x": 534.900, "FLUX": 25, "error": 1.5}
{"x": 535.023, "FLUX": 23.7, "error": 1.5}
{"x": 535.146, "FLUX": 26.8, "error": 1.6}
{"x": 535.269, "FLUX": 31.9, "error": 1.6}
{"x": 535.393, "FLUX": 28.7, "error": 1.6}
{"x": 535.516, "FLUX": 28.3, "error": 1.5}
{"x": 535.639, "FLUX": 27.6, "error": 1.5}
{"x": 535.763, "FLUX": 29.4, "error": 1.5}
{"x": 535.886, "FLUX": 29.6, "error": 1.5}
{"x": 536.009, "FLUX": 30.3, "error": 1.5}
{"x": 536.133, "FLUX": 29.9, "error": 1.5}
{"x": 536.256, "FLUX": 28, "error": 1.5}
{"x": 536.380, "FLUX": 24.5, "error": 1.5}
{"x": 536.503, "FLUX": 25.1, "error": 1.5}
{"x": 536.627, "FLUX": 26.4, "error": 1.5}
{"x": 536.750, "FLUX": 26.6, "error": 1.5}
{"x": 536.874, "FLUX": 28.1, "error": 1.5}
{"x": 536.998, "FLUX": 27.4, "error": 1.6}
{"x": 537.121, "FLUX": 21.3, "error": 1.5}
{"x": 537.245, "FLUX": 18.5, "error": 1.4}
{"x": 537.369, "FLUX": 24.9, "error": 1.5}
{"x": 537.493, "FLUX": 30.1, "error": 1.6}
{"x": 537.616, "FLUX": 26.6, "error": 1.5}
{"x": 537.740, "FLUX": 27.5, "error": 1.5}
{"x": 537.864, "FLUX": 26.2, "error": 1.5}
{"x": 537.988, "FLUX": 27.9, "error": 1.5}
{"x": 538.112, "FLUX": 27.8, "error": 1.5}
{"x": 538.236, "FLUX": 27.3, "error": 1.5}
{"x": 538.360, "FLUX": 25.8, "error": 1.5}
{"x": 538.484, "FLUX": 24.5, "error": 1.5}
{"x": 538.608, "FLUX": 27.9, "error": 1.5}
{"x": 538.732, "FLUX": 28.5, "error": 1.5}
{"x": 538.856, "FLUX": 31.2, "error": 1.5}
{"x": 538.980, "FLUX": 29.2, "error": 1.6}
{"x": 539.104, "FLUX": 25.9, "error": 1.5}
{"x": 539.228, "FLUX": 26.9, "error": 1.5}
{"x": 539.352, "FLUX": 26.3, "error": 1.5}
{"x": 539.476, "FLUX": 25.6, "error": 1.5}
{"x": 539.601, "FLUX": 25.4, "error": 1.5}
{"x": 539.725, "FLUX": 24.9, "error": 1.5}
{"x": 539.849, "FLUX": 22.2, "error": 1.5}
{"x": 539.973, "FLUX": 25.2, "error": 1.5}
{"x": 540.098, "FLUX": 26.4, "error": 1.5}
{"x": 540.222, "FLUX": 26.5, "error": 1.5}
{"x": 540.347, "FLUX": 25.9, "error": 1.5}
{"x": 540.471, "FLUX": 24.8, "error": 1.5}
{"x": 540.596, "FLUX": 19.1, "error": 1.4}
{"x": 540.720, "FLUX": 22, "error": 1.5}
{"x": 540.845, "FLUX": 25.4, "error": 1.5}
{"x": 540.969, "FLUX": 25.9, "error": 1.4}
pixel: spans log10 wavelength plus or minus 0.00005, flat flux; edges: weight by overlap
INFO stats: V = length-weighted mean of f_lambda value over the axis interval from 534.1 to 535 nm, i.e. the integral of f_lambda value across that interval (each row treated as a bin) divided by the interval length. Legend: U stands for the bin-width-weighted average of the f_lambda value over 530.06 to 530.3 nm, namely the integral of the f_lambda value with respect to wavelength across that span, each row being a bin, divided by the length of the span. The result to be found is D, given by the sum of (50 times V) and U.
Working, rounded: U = 25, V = 25.9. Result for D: 1321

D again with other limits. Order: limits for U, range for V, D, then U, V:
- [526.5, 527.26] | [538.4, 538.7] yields 1339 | 19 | 26.4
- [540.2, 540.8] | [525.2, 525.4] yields 1370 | 23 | 26.9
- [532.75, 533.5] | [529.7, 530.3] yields 1194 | 23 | 23.4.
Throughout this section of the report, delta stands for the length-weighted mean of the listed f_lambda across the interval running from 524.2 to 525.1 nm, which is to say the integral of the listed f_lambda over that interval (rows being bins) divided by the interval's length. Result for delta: 27.5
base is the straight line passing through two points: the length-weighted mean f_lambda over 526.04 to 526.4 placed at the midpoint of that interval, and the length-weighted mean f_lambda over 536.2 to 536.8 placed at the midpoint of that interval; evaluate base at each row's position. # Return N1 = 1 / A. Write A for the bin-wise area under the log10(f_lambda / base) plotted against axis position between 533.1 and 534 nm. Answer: 38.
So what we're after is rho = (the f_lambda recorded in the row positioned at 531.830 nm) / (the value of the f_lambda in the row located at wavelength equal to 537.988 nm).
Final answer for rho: 1.01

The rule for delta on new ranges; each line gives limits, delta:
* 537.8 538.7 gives 26.8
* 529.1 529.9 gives 26.0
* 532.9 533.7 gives 25.8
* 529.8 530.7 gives 25.7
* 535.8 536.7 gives 27.7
